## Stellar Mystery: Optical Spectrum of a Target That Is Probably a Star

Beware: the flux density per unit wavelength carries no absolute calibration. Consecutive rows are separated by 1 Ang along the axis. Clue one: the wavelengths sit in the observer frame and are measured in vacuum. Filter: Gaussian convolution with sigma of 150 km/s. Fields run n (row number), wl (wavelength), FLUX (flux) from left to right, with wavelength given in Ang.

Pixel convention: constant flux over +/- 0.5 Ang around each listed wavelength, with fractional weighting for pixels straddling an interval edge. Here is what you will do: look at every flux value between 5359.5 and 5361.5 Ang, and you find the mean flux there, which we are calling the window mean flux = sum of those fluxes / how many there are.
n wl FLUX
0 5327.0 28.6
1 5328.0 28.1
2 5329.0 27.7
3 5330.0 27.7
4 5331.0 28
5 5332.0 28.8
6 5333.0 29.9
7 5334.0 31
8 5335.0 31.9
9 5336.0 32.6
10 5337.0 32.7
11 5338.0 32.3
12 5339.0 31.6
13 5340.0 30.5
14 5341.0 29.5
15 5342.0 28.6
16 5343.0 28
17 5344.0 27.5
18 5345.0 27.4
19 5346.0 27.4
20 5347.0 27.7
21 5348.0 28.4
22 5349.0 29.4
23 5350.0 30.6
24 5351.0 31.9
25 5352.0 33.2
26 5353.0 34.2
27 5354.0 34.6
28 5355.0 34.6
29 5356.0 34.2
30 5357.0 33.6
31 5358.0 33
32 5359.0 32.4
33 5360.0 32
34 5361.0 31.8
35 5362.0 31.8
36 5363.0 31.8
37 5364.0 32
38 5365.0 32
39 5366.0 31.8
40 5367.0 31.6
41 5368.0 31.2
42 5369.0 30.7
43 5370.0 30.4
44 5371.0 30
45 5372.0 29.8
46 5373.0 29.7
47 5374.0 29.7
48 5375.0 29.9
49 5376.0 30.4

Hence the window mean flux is 31.9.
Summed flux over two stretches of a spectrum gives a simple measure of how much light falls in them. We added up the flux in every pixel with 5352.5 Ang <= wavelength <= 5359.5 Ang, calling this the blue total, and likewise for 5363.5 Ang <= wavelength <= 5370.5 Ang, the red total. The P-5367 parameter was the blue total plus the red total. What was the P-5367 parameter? 456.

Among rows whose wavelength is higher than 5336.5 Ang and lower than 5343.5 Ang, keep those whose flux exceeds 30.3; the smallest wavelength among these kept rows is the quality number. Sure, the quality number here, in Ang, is 5337.0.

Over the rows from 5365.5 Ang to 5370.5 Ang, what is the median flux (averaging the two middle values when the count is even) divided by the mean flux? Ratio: 1.00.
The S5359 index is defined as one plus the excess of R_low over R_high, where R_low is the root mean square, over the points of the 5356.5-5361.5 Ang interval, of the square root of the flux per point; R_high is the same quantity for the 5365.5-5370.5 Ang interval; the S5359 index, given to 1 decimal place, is 1.1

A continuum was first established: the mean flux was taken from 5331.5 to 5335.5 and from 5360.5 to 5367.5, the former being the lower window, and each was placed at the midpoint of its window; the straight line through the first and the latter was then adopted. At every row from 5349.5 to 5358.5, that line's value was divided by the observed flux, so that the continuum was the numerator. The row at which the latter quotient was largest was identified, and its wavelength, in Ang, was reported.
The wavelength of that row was 5350.0 Ang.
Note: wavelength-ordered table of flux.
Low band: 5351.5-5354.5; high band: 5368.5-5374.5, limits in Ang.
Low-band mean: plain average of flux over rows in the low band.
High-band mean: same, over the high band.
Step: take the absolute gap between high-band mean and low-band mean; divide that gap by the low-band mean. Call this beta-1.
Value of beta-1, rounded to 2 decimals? 0.12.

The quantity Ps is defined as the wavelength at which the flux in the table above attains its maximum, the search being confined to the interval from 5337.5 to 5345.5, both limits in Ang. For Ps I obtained 5338.0 Ang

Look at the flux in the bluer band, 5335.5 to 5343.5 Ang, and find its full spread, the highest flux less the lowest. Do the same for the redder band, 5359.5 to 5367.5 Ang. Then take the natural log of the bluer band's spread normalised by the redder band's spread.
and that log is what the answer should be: 2.5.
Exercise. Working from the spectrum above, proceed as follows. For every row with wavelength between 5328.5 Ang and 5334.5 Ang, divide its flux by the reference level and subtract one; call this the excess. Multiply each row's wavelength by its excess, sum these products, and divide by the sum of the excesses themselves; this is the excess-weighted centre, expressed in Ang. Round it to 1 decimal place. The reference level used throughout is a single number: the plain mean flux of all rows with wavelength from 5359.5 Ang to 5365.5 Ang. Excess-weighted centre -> 5330.8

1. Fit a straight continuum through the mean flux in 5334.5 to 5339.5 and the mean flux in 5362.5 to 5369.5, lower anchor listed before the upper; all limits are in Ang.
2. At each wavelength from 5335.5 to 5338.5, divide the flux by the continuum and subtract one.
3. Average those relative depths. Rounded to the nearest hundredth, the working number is 0.01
